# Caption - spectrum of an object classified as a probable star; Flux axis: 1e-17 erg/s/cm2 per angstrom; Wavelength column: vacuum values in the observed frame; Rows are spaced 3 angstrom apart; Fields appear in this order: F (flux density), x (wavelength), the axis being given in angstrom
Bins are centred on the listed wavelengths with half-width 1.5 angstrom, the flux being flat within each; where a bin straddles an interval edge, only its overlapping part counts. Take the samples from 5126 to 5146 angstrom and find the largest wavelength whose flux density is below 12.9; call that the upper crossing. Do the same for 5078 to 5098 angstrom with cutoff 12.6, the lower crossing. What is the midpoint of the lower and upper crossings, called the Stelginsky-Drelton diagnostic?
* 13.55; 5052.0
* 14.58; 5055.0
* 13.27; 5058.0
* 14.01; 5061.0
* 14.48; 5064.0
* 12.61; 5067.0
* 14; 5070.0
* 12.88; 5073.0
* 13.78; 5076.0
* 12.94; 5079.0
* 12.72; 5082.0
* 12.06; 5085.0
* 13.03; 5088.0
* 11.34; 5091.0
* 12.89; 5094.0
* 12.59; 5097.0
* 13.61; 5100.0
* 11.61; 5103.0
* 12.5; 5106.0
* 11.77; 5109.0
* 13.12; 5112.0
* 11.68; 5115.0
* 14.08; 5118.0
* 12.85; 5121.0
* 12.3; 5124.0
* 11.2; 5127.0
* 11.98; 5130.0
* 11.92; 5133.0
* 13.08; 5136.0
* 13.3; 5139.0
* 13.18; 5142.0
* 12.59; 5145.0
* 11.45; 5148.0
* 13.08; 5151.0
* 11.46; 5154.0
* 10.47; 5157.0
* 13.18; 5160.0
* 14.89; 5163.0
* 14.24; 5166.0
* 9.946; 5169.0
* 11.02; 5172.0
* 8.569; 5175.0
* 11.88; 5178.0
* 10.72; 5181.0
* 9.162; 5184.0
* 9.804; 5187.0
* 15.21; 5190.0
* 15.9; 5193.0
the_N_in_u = 5121.0 angstrom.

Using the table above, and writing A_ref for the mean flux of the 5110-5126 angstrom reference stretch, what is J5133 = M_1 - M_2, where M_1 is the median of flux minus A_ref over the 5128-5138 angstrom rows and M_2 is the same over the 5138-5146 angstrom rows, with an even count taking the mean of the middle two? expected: -1.2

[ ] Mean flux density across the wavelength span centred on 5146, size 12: 12.6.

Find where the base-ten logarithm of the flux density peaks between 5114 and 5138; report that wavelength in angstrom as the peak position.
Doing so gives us 5118.0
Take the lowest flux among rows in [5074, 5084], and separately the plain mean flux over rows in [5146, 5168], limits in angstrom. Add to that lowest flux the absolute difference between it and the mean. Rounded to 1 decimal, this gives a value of 12.8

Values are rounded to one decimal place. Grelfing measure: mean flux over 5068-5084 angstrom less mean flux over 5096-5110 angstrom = 0.8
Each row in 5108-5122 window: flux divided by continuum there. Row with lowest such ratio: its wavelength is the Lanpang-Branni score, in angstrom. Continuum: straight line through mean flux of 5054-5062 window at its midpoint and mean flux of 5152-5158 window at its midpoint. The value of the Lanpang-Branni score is 5109.0 angstrom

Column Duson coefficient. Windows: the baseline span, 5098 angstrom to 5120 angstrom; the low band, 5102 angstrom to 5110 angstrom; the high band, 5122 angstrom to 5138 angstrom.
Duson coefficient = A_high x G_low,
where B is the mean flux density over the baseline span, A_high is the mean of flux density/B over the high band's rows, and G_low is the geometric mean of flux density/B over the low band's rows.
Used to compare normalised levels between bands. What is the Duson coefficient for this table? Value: 0.91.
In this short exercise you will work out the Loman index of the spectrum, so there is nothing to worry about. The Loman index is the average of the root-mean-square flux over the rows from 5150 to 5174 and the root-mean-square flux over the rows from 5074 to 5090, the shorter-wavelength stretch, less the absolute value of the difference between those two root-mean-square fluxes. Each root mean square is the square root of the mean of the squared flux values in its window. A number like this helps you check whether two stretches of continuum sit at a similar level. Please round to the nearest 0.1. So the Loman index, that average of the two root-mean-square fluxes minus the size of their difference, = 12.1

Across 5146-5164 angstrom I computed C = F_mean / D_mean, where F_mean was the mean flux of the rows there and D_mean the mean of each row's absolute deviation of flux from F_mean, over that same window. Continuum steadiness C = 10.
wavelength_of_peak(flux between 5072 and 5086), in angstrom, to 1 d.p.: 5076.0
